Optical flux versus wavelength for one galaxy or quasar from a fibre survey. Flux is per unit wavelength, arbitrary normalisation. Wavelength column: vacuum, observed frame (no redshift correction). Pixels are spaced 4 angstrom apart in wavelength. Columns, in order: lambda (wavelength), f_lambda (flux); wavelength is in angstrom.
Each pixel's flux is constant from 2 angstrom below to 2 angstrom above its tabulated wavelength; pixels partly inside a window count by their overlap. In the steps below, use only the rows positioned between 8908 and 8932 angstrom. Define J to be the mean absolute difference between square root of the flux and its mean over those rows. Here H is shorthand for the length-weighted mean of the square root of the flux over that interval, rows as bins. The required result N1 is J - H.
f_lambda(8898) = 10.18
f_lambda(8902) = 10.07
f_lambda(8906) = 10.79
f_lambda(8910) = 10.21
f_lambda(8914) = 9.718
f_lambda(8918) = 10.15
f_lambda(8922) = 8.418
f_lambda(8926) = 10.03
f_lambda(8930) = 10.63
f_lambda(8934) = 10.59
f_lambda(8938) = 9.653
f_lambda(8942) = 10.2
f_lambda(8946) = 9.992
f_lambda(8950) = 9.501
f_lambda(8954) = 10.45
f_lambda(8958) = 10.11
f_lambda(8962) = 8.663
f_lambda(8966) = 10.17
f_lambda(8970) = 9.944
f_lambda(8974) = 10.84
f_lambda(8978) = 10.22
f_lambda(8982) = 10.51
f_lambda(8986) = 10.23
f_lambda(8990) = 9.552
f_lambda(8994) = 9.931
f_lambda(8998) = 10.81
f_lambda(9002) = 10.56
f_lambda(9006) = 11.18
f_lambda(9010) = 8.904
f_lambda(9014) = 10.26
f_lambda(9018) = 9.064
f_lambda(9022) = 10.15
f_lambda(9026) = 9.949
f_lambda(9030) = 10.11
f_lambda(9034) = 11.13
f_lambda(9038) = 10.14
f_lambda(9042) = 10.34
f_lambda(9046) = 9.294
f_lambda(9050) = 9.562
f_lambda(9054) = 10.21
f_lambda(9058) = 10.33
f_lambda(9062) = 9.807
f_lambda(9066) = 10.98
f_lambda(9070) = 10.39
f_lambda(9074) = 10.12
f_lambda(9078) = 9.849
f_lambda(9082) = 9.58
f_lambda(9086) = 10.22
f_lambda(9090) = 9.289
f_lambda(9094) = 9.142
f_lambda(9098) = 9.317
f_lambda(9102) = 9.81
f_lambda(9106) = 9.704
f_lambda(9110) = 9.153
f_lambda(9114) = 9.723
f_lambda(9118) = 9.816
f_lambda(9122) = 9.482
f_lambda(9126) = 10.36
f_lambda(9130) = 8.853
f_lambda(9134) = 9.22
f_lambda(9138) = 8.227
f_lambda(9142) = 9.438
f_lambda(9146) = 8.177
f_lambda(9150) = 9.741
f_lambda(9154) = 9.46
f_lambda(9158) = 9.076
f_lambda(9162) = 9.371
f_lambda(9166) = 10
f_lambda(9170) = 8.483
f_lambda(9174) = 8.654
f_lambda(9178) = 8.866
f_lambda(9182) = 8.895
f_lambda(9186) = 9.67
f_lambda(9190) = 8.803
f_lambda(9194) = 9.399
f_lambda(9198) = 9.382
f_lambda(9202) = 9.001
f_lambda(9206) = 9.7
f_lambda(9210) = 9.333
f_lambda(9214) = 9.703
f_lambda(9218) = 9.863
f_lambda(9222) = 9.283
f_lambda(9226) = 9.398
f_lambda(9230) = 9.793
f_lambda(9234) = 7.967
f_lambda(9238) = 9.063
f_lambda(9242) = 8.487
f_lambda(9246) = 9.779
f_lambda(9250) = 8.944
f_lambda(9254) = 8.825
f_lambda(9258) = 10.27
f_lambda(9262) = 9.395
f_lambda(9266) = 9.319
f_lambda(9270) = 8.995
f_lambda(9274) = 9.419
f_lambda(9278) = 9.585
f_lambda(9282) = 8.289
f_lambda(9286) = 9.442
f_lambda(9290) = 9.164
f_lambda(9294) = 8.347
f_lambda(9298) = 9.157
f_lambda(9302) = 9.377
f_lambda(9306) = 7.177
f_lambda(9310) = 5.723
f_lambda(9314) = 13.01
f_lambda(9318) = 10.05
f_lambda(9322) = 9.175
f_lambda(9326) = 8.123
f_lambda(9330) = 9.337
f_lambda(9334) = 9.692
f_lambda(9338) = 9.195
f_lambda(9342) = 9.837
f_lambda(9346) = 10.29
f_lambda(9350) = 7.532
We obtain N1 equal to -3.05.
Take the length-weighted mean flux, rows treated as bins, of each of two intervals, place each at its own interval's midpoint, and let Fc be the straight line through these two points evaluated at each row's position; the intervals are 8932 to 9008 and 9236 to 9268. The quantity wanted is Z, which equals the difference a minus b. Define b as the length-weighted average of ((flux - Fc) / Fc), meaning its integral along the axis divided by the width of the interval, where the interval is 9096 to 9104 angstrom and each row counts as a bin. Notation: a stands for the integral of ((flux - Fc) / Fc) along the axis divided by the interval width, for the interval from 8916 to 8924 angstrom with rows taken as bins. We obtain -0.082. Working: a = -0.10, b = -0.02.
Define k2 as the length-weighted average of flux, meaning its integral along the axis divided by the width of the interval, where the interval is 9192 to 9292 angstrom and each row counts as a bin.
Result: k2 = 9.3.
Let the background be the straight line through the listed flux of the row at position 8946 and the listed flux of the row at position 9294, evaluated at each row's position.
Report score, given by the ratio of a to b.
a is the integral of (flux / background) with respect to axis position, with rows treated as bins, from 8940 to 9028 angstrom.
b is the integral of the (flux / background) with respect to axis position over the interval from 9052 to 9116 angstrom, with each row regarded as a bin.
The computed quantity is 1.3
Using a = 90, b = 67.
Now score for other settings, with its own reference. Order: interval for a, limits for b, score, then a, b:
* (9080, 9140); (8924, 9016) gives 0.7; 62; 94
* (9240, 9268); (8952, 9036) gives 0.3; 30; 87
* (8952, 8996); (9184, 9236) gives 0.8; 45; 55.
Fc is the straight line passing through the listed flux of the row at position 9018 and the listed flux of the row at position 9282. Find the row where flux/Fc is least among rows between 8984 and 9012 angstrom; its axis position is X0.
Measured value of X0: 9010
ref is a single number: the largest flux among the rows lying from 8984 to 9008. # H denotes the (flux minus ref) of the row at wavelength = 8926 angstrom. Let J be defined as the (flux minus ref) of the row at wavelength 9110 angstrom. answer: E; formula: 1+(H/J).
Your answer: 1.57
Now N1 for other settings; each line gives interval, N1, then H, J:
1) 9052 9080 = -3.16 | 3.20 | 0.043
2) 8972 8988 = -3.20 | 3.23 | 0.035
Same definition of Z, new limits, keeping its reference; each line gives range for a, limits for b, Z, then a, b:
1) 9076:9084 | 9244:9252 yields -0.019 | -0.01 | 0.01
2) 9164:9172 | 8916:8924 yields 0.071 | -0.03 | -0.10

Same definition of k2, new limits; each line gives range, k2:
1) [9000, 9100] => 10.0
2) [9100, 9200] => 9.3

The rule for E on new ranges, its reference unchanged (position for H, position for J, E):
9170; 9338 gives 2.36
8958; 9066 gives 6.35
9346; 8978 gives 1.93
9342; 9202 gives 1.62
